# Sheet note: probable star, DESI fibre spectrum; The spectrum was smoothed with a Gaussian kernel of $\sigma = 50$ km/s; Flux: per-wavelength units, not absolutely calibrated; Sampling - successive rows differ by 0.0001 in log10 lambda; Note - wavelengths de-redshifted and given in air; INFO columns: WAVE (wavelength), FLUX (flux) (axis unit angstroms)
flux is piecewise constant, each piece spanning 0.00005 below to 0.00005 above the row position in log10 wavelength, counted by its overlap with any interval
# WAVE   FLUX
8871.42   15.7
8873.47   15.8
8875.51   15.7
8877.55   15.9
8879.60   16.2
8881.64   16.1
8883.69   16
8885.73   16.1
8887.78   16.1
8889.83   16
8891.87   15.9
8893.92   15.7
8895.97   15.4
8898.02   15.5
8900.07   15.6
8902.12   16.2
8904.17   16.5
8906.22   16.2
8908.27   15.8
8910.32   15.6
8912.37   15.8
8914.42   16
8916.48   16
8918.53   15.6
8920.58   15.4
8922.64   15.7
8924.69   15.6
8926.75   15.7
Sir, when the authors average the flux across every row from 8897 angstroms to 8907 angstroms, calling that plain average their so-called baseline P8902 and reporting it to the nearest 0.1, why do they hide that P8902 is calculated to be 16.0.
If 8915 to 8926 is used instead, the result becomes 15.7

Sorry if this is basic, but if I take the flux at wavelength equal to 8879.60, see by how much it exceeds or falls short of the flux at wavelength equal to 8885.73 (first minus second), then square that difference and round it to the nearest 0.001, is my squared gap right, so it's 0.010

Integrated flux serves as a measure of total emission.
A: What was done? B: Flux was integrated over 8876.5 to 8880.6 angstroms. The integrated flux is 66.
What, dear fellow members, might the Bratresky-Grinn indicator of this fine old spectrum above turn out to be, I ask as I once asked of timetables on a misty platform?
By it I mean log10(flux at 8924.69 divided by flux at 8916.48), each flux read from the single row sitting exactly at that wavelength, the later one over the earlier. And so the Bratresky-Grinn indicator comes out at -0.011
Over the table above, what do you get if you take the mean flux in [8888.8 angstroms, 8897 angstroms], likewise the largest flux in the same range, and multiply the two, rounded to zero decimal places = 252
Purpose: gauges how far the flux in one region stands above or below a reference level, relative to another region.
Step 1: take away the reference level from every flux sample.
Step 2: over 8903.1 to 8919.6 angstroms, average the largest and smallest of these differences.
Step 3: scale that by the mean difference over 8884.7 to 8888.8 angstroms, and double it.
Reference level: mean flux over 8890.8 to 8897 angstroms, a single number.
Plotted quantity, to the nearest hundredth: 1.77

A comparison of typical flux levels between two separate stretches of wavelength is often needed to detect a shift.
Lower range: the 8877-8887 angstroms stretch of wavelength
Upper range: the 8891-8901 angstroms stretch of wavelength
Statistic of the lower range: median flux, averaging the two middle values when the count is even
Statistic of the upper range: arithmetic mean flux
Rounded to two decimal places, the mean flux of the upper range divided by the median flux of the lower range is 0.97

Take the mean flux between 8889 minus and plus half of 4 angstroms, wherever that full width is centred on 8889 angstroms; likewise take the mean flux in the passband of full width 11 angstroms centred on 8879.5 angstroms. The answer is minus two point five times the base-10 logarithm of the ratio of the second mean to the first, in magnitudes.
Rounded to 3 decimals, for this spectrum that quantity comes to 0.005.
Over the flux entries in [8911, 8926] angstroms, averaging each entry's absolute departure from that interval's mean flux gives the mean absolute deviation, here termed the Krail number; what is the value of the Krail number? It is 0.176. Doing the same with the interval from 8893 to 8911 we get 0.311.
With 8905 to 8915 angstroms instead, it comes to 0.176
